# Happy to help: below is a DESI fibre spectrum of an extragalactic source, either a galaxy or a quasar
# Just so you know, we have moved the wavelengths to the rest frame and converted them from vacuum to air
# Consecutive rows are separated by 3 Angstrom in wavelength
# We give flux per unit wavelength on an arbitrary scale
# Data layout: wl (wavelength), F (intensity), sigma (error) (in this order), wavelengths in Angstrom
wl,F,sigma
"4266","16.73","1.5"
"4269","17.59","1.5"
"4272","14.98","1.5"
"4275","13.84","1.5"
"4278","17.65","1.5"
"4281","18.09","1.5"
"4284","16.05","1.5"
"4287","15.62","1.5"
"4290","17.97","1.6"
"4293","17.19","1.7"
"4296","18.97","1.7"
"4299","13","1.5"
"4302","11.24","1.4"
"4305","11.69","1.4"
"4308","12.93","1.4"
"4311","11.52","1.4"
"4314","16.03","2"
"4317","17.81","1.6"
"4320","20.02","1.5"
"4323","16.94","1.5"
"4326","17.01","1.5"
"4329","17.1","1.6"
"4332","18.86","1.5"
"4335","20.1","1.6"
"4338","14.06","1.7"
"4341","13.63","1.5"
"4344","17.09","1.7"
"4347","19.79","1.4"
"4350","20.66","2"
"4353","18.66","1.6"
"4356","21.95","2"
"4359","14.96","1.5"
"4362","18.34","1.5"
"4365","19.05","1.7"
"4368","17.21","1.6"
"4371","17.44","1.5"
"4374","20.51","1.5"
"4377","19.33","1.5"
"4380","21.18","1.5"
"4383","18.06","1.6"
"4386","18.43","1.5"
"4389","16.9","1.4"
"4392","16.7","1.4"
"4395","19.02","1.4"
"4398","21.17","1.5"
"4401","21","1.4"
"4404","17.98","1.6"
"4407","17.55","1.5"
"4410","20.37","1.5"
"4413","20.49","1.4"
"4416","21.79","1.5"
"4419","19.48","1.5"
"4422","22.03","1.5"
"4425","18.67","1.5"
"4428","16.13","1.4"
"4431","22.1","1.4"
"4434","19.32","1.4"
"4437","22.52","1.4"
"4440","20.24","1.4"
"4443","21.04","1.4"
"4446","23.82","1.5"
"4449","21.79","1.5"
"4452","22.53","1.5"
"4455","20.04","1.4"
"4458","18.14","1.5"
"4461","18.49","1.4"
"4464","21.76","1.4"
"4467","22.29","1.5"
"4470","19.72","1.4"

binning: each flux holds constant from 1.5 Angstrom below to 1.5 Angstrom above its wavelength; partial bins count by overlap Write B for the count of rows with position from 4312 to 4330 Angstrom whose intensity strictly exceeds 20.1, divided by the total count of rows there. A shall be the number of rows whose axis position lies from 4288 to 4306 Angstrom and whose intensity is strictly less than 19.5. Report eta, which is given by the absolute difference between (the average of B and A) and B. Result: 3.0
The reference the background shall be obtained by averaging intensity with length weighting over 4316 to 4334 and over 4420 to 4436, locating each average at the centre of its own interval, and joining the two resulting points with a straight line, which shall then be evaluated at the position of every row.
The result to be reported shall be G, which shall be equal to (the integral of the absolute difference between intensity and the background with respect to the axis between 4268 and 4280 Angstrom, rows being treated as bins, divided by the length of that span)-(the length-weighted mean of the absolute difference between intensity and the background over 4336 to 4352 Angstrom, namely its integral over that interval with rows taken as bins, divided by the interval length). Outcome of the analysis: -1.0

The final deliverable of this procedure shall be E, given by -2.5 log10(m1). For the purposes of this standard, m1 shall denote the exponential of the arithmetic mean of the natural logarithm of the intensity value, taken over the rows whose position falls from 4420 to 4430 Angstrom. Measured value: -3.18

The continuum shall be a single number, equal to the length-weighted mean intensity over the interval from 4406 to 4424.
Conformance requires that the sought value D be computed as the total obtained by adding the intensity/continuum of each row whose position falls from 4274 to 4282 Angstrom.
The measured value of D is 2.4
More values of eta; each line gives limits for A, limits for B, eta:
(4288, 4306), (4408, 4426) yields 2.7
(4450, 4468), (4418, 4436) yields 0.8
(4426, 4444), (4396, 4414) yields 0.7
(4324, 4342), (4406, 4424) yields 2.2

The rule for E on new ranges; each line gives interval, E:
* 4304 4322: -2.92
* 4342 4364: -3.18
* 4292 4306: -2.87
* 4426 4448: -3.28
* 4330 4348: -3.08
